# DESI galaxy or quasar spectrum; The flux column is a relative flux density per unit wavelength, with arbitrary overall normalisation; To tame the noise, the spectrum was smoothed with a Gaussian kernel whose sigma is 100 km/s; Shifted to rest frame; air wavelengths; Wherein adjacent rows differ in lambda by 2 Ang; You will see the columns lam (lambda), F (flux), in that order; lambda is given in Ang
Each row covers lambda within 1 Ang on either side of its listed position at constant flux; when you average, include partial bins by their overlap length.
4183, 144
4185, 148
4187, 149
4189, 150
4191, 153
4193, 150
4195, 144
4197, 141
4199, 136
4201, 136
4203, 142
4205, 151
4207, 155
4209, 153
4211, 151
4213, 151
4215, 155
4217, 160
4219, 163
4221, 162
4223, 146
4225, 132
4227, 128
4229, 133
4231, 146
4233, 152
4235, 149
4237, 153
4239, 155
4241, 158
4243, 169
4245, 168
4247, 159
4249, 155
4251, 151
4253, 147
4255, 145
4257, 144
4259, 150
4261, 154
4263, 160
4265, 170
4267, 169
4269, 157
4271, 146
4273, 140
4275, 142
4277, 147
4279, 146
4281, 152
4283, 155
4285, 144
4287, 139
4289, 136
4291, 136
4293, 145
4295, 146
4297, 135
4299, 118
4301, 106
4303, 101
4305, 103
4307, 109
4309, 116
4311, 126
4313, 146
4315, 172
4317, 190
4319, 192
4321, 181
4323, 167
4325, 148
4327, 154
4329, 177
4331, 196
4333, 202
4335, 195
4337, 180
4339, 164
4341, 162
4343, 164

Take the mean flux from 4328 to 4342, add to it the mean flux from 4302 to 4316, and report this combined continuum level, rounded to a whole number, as 307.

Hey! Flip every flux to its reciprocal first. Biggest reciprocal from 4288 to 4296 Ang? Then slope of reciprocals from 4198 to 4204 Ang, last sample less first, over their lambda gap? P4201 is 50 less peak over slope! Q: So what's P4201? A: 145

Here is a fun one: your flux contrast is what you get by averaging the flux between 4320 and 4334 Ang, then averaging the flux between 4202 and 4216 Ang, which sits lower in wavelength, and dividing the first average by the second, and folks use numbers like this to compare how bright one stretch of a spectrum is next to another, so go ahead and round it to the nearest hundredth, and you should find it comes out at 1.16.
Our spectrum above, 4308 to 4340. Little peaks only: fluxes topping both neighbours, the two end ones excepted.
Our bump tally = 2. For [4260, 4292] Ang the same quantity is 3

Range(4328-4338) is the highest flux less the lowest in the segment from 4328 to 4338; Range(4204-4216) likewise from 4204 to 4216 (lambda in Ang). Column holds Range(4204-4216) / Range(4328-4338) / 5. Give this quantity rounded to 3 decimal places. 0.032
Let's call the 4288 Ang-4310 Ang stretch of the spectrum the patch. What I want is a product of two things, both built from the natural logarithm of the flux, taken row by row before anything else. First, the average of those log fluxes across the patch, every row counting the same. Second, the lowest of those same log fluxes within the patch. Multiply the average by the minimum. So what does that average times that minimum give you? 22.2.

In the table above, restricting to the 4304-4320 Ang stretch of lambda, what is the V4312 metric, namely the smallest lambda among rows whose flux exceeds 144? 4313 Ang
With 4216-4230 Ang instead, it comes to 4217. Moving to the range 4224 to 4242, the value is 4231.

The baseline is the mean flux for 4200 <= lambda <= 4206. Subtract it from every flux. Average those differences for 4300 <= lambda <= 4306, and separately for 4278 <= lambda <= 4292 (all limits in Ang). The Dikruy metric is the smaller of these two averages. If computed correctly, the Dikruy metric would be -40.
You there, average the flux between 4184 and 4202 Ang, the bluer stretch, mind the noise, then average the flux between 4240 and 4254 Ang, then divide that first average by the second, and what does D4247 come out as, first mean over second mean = 0.92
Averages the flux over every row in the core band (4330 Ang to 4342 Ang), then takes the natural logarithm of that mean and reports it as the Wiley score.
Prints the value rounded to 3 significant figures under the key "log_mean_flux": 5.21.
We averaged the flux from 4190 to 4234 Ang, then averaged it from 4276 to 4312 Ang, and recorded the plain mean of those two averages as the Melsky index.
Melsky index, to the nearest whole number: 139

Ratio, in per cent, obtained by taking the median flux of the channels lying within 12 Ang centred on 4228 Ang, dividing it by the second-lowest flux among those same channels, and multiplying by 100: 105.7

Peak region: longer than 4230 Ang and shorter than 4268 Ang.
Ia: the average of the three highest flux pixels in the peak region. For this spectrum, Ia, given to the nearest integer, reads 169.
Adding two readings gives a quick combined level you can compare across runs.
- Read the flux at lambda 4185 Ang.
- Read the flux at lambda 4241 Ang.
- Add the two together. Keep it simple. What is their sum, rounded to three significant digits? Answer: 306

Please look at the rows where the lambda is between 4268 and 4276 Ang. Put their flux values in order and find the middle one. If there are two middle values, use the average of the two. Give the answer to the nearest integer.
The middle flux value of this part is 144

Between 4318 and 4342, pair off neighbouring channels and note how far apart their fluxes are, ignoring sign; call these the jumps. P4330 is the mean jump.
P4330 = 13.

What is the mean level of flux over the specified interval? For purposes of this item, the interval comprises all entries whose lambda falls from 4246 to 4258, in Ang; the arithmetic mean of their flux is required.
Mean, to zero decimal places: 150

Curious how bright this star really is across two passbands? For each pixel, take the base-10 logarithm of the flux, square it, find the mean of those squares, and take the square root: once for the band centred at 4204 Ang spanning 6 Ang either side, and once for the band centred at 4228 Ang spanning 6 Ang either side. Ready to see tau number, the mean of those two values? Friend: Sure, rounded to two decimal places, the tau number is 2.15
